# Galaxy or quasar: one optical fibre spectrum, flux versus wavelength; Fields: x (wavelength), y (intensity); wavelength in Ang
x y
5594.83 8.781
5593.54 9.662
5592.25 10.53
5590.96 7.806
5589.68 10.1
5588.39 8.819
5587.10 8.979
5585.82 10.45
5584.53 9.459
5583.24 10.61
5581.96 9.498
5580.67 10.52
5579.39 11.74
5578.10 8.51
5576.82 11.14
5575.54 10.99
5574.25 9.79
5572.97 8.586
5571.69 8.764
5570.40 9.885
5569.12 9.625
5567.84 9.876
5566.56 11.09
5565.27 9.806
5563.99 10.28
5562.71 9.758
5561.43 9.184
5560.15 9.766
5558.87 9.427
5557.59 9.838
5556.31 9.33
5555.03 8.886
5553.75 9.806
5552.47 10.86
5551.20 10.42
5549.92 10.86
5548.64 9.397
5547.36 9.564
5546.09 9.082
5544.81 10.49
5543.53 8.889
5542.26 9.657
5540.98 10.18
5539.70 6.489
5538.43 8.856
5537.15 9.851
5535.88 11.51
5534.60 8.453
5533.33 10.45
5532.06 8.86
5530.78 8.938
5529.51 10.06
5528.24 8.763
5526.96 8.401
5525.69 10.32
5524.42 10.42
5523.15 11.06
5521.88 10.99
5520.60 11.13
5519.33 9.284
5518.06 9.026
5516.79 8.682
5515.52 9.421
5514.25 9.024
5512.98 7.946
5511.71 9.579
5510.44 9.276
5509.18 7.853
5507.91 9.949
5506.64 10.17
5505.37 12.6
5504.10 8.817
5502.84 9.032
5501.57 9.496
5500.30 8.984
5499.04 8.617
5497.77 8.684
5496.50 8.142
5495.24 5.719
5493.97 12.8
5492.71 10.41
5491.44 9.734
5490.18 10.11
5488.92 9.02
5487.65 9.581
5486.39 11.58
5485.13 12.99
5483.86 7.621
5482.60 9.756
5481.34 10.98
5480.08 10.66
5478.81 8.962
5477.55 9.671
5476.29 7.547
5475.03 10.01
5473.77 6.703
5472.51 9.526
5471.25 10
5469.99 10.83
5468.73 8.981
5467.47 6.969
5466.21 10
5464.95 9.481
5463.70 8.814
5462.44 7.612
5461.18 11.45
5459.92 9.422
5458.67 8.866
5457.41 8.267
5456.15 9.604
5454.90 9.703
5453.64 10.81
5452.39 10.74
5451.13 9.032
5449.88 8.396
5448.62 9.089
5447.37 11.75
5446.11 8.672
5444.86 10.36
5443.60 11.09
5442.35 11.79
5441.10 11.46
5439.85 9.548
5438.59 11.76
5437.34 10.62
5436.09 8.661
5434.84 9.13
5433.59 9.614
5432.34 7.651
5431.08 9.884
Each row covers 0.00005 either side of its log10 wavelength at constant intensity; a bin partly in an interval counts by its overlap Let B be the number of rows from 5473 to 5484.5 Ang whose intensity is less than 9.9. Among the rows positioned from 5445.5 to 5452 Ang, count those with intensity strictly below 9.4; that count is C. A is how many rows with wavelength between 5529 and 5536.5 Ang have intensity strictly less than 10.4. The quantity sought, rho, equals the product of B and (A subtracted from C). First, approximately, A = 4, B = 6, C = 4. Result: 0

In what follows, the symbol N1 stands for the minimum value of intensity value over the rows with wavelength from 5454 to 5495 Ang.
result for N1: 6.703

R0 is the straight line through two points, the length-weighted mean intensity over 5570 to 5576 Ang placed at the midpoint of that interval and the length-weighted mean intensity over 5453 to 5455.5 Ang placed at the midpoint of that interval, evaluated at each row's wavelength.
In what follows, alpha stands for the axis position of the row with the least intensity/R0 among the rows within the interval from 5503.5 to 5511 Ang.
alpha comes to 5509.18 Ang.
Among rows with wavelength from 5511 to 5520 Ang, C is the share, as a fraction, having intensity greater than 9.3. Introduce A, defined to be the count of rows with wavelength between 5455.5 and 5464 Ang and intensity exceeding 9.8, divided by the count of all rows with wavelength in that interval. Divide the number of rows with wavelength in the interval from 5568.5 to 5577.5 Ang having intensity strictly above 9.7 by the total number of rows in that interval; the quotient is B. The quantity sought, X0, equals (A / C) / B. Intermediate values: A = 0.14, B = 0.57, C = 0.29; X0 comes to 0.9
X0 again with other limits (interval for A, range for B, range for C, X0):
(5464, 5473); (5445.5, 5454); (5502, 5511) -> 2.3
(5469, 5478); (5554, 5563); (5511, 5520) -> 3.5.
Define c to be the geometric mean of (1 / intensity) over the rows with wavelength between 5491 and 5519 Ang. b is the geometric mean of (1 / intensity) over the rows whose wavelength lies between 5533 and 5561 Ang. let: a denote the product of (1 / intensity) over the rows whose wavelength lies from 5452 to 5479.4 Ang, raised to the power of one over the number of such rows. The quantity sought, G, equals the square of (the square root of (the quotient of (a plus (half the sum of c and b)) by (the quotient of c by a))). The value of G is 0.215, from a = 0.109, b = 0.104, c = 0.109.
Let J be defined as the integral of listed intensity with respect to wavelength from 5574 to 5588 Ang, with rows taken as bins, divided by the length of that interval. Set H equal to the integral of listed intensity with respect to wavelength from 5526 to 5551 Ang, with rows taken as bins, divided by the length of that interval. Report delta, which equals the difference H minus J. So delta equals -0.7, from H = 9.4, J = 10.14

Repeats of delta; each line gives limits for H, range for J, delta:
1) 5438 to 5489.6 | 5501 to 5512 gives 0.1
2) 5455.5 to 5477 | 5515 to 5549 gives -0.5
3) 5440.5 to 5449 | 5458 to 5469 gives 1.6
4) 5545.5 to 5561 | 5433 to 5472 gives 0.0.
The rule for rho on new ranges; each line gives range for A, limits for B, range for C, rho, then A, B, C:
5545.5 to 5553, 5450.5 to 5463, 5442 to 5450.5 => 0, 3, 7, 3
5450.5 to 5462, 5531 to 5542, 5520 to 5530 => -20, 6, 5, 2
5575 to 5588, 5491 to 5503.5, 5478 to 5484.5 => -16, 4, 8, 2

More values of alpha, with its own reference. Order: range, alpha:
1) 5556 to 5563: 5561.43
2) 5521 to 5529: 5526.96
